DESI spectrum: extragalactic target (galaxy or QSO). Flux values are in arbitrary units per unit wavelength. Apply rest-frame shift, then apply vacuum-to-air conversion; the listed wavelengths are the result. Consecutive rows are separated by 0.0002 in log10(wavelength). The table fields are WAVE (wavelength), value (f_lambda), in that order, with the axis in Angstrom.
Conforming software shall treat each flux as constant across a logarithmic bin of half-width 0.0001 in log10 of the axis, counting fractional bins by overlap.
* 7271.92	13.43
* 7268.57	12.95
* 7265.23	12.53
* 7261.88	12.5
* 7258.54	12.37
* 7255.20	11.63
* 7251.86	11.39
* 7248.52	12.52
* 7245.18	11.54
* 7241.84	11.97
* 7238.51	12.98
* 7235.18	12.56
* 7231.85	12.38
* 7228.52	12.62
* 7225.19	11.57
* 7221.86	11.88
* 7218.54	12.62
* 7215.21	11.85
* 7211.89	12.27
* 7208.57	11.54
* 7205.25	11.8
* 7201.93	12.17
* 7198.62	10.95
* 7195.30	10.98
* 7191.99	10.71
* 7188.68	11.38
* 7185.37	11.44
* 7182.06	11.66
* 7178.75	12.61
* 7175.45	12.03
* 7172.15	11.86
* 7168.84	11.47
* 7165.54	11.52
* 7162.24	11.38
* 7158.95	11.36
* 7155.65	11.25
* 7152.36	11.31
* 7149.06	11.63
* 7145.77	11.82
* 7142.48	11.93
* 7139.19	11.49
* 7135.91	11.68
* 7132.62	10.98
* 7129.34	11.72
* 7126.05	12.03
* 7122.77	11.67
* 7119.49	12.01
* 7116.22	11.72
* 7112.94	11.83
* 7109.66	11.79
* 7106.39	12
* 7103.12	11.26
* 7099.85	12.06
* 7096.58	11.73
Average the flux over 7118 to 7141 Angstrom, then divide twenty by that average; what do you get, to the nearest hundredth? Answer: 1.72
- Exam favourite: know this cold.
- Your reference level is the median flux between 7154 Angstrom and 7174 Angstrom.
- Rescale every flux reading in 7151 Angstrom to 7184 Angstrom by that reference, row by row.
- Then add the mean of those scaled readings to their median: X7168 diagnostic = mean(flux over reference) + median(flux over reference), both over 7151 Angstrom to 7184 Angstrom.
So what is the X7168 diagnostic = 2.03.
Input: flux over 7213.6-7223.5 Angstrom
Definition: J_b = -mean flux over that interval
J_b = -12.1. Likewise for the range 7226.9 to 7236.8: -12.5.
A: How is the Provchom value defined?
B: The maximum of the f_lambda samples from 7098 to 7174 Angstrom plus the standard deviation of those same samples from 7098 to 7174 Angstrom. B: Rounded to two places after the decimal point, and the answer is 12.35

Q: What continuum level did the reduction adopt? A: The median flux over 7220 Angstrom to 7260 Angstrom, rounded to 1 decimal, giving 12.2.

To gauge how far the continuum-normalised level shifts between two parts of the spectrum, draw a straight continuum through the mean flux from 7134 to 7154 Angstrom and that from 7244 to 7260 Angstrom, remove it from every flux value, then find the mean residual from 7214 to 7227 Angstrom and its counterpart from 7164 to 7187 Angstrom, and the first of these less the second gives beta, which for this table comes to 0.1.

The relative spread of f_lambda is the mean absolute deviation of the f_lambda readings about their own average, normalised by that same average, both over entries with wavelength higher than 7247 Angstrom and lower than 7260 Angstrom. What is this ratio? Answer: 0.039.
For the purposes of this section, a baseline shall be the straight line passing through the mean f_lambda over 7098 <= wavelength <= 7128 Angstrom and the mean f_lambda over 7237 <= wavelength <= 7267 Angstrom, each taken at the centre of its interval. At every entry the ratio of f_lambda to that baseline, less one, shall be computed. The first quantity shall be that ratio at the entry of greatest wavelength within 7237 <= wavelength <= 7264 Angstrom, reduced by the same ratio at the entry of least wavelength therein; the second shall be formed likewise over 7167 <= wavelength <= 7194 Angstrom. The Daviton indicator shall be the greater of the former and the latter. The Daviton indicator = -0.044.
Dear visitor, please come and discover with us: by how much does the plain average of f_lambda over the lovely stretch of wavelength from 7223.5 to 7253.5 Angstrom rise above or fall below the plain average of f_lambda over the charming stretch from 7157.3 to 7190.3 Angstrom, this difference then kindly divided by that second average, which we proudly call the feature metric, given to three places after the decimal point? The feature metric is 0.043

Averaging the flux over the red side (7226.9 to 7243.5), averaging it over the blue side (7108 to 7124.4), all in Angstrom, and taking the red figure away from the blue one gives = -0.7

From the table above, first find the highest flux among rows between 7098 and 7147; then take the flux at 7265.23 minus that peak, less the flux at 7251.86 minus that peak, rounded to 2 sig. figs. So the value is 1.1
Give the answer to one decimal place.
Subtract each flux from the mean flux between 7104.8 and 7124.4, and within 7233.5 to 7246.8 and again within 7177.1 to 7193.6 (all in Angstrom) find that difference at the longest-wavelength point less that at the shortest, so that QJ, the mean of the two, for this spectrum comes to 1.5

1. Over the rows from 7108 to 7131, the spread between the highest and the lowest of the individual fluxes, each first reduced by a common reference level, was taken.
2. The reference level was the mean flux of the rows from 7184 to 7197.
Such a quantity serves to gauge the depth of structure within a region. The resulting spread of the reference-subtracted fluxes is 0.4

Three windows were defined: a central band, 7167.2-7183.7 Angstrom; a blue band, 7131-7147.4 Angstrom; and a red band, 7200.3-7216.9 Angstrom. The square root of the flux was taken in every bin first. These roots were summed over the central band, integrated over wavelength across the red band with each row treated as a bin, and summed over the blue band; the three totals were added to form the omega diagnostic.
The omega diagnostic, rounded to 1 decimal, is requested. 91.6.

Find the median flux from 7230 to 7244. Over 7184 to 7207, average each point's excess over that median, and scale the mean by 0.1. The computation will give -0.112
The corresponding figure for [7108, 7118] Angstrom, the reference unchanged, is -0.069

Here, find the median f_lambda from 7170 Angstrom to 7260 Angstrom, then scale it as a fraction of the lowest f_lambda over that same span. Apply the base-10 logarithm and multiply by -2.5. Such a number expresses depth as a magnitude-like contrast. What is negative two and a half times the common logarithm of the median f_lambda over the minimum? -0.111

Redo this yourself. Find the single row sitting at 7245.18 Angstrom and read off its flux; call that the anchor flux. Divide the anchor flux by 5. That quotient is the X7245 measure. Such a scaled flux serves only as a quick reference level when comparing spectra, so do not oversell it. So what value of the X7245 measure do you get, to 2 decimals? 2.31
